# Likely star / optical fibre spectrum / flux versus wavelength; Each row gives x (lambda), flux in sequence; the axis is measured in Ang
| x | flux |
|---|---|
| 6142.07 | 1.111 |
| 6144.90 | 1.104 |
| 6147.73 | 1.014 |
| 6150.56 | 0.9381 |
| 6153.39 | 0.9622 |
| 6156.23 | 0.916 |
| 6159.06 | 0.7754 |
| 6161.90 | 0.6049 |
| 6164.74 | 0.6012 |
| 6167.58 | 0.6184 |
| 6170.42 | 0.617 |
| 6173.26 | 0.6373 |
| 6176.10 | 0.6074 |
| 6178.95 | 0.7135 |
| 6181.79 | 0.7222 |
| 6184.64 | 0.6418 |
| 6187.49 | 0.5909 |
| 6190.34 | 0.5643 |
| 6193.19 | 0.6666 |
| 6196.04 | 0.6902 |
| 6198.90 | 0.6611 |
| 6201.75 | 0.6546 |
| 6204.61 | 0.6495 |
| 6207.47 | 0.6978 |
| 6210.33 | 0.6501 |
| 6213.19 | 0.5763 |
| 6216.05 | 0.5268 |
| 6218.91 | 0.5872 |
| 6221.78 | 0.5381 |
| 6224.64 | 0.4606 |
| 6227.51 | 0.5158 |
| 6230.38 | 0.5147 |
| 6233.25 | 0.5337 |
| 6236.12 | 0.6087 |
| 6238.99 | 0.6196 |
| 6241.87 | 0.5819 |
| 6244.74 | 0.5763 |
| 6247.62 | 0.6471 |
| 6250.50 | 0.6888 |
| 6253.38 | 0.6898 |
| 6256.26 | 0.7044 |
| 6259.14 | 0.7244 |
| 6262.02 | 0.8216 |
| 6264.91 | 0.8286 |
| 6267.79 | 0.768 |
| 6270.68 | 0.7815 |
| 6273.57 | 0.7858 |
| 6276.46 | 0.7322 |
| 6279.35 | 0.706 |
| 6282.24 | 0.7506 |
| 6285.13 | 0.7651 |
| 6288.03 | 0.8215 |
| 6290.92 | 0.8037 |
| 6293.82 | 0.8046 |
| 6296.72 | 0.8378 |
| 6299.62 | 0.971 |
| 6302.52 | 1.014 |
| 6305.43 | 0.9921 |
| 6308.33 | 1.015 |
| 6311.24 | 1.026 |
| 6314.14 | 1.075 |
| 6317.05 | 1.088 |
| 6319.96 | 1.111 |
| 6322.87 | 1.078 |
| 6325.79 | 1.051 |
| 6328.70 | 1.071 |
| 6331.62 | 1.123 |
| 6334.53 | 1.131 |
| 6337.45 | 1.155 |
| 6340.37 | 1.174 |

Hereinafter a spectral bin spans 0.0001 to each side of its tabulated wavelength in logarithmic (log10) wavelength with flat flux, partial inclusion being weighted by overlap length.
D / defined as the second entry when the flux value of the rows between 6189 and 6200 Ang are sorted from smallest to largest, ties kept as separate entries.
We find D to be 0.6611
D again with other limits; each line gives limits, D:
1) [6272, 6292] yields 0.7322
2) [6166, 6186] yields 0.617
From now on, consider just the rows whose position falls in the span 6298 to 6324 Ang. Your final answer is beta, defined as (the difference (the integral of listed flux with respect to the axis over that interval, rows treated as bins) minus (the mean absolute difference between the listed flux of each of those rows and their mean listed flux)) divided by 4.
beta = 6.75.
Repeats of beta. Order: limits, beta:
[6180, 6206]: 4.22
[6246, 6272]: 4.78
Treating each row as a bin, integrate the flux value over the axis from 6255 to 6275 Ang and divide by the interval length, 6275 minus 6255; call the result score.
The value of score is 0.77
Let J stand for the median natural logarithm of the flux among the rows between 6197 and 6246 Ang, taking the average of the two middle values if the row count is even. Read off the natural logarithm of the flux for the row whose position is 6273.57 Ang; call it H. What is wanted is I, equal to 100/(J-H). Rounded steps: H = -0.24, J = -0.54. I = -333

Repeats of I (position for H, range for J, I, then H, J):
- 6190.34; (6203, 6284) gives 709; -0.57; -0.43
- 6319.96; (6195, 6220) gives -187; 0.11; -0.43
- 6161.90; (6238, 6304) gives 426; -0.50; -0.27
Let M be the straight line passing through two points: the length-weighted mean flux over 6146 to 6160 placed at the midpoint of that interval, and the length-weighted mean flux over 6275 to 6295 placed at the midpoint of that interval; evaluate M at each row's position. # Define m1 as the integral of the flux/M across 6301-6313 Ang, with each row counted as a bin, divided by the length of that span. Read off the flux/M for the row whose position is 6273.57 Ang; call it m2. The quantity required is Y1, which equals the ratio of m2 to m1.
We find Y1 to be 0.7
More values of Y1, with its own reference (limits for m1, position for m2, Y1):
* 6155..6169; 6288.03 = 1.4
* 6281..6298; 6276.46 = 0.9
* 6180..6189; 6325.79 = 2.0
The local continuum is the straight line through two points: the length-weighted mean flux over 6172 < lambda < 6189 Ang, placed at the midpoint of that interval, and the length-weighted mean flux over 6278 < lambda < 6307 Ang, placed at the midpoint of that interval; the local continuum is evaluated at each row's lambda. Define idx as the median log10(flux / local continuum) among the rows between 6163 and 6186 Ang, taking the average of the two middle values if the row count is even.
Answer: -0.01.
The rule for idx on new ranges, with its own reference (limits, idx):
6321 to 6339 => 0.08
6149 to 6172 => 0.05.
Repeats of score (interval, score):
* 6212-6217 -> 0.55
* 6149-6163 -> 0.85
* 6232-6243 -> 0.59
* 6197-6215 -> 0.65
